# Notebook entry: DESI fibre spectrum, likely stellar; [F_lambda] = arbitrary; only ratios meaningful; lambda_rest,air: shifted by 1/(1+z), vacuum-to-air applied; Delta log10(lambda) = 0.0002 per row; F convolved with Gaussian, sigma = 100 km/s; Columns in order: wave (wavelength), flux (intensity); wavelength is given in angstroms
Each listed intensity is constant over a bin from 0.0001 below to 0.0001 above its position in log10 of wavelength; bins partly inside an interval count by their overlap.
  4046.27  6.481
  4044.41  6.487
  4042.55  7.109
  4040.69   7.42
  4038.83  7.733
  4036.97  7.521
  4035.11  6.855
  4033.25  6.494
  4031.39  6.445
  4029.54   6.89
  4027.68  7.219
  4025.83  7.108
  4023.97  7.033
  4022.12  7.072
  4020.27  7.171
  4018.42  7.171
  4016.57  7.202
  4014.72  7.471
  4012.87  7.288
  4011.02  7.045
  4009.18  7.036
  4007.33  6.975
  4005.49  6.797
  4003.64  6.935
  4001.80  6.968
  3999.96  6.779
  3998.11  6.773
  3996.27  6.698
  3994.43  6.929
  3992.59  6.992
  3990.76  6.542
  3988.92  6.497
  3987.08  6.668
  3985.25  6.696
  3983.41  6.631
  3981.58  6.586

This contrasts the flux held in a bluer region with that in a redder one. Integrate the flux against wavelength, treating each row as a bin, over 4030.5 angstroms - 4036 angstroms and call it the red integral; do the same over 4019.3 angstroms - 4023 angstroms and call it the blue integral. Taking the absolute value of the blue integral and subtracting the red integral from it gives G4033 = -10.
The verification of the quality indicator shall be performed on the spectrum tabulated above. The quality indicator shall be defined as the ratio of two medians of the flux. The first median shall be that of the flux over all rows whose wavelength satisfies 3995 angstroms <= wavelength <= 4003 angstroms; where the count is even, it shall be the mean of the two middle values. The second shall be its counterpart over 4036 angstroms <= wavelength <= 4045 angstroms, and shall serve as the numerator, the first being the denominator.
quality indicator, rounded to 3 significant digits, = 1.10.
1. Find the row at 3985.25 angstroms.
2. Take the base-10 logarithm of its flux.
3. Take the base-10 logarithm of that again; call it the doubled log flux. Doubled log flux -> -0.083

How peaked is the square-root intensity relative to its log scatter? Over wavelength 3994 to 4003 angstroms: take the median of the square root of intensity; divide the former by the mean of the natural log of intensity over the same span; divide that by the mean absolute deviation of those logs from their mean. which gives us 97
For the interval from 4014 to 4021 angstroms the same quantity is 91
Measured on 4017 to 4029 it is 167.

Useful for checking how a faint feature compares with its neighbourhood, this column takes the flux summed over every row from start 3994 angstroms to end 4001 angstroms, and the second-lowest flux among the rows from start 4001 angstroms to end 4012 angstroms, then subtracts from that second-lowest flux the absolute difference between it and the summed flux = -13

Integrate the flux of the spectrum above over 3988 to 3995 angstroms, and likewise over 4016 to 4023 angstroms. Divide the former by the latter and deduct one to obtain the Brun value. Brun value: -0.1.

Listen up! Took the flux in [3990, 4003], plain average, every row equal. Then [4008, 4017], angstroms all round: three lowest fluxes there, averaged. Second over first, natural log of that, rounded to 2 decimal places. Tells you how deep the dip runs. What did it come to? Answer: 0.04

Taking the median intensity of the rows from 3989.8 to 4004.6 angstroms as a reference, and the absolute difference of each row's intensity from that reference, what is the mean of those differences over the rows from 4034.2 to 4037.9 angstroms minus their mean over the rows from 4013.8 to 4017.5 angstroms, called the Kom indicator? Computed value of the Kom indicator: -0.1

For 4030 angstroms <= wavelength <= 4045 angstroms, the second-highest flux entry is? 7.521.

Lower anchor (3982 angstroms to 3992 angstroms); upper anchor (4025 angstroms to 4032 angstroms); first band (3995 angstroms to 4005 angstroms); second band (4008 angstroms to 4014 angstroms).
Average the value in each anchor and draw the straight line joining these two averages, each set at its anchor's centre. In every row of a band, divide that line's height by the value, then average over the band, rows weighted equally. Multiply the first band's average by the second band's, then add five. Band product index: 5.94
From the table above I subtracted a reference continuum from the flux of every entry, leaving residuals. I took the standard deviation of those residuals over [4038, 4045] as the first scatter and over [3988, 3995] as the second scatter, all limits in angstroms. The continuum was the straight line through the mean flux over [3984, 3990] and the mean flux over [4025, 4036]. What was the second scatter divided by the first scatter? 0.453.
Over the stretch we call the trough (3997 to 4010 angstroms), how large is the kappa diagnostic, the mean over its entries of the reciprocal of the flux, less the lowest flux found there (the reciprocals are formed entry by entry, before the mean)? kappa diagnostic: -6.6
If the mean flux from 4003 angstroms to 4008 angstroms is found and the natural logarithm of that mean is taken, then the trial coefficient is 1.93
